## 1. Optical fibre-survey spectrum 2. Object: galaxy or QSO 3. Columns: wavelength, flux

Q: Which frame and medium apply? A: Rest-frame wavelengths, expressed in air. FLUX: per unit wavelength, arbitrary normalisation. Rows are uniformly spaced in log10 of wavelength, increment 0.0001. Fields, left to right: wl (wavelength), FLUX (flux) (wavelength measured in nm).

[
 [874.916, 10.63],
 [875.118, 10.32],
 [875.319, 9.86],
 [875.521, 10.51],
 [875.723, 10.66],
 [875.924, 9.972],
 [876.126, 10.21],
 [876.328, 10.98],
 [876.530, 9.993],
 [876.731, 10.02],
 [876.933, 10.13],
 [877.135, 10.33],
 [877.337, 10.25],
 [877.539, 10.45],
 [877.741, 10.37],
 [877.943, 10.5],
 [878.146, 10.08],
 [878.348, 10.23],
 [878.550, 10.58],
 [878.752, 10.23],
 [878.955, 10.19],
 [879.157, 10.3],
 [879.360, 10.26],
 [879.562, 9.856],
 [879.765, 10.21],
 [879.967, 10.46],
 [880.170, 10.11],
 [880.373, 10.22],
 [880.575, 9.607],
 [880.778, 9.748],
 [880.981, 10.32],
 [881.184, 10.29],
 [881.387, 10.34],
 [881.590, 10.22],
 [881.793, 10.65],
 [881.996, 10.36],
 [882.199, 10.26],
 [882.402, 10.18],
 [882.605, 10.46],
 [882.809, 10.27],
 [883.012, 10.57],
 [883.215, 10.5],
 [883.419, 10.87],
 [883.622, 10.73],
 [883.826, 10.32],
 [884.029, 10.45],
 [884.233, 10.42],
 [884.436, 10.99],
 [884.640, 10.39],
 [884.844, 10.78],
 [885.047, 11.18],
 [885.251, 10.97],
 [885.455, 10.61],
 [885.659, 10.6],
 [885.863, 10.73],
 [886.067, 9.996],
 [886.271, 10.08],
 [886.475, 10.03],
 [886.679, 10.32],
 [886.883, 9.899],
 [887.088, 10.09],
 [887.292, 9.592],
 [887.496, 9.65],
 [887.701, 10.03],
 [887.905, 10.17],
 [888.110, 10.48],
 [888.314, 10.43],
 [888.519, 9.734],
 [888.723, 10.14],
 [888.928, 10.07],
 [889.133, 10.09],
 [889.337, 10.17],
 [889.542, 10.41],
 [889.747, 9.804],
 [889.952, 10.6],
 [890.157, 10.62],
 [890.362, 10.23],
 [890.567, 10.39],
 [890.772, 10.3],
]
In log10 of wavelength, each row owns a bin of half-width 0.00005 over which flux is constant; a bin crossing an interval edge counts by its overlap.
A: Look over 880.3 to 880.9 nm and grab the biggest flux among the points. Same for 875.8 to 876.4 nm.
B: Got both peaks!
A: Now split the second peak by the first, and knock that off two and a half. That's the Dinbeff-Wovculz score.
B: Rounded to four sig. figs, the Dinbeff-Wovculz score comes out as 1.426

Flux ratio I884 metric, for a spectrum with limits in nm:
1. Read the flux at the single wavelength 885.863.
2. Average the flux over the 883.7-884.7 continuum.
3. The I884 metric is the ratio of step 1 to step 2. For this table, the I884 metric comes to 1.02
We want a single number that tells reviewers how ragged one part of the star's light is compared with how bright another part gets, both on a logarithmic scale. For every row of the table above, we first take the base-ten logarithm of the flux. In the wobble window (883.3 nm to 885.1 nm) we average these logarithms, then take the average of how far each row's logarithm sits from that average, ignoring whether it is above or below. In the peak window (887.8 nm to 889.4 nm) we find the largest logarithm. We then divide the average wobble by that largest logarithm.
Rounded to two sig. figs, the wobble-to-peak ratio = 0.010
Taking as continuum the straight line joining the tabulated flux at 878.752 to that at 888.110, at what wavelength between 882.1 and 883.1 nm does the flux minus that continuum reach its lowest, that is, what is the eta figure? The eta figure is 882.402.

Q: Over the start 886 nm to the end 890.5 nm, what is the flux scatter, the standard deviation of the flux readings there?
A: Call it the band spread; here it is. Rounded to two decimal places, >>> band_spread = 0.28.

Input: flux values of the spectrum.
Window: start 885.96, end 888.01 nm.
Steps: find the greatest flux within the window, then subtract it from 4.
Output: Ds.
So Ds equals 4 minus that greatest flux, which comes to -6.32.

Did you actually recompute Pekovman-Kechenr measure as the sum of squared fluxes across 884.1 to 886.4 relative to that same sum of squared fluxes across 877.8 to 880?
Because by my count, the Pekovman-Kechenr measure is 1.07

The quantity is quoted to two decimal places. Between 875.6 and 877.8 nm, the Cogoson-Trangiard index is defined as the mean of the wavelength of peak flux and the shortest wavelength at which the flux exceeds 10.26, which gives 876.03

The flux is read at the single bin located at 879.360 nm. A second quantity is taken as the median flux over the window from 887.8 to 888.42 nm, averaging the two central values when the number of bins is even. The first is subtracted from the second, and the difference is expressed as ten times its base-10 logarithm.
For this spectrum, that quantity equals -7.7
